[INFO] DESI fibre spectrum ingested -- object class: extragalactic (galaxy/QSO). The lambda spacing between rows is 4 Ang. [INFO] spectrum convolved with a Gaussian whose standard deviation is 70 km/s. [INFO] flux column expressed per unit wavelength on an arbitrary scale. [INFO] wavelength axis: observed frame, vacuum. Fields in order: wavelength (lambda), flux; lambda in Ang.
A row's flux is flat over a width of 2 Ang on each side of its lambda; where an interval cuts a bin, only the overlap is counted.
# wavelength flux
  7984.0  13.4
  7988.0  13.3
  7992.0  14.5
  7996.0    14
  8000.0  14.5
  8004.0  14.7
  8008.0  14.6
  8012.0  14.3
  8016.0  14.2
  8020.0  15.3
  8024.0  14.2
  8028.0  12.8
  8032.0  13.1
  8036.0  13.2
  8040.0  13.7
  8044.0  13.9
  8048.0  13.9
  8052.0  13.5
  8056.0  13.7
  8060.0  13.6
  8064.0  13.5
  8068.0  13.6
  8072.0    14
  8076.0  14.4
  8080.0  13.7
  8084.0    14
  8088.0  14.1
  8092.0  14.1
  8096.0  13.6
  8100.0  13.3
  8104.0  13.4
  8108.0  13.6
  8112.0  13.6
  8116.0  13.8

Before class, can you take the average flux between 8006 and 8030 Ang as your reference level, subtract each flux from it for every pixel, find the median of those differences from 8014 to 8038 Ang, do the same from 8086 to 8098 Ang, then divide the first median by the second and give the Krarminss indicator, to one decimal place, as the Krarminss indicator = 4.0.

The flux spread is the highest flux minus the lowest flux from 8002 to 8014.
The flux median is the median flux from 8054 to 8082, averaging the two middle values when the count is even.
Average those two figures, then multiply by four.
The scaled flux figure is 28.2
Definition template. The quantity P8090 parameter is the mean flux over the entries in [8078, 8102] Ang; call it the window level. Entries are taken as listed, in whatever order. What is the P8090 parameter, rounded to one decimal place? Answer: 13.8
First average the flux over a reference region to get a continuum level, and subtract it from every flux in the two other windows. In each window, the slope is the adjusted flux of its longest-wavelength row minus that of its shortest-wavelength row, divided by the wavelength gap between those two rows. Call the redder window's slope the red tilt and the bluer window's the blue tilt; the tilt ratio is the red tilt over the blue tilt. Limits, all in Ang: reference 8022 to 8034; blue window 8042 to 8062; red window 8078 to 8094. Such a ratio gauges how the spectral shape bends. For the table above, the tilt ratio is -1.8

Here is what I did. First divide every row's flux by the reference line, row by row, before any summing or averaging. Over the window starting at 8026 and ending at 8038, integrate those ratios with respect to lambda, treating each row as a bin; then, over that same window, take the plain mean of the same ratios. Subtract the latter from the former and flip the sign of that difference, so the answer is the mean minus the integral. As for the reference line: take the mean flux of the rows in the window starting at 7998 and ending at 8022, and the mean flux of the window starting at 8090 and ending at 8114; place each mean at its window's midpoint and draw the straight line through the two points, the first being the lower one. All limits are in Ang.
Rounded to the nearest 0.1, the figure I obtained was -10.0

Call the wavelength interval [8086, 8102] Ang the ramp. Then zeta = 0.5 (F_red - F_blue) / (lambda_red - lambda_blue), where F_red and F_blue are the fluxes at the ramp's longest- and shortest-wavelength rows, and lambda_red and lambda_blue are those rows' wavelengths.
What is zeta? -0.033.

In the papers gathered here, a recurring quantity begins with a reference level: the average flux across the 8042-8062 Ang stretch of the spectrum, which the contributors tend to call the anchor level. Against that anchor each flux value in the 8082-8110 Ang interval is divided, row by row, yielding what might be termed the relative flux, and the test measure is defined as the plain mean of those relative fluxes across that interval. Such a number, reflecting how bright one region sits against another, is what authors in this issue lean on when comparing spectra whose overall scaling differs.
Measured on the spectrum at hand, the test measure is 1.001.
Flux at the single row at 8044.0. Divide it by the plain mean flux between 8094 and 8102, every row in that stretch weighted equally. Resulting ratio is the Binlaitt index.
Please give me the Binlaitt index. 1.03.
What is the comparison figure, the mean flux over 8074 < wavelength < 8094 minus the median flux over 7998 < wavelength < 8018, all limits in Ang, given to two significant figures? -0.44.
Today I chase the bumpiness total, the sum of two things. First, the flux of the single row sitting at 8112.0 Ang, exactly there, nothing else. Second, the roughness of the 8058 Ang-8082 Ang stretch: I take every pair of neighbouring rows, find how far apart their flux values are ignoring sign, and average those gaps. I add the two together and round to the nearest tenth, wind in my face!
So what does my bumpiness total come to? 13.9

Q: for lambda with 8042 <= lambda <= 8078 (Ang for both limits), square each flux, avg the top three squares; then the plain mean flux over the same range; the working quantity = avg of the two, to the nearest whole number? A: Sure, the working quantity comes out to 106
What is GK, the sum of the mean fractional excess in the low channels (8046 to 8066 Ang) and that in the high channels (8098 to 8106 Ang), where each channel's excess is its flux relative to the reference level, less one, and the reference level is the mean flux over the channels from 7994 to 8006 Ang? -0.126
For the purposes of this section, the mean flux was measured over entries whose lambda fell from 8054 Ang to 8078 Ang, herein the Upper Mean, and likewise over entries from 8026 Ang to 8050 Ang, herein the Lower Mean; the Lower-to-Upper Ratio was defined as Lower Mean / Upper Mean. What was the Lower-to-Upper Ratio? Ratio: 0.97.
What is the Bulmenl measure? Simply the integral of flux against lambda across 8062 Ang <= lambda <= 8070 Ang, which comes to 108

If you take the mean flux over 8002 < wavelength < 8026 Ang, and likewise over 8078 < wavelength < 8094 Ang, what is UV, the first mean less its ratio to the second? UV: 13.5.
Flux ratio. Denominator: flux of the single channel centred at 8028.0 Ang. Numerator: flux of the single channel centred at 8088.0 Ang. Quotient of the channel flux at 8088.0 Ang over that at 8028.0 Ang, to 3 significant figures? 1.10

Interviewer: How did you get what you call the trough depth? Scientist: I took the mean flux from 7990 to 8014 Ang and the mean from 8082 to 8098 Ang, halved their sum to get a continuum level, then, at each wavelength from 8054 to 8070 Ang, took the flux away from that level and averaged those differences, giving 0.59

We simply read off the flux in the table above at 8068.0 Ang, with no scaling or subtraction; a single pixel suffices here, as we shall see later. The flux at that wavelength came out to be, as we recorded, 13.6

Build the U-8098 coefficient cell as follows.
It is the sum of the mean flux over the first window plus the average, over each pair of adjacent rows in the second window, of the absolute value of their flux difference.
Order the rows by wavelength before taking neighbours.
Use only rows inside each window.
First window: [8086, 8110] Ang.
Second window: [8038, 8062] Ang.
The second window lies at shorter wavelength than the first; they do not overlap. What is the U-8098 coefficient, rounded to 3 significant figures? 13.9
